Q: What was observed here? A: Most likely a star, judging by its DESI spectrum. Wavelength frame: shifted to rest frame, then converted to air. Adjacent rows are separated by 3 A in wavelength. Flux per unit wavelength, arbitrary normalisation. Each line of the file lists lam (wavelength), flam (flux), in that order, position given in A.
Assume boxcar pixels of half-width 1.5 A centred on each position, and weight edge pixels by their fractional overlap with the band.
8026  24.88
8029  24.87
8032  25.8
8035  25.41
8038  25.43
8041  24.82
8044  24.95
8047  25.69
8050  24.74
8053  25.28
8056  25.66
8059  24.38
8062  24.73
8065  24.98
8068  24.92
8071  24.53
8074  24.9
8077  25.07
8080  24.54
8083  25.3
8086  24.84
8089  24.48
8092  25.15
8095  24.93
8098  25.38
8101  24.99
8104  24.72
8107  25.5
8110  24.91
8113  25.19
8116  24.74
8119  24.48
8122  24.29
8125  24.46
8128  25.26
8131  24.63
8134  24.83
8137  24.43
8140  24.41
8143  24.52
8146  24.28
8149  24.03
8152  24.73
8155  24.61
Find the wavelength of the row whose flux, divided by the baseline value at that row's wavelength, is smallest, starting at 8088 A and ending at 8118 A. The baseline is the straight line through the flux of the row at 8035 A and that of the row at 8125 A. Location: 8089 A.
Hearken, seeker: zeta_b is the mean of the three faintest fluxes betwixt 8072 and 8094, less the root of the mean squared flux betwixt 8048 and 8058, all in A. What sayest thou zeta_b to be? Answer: -0.61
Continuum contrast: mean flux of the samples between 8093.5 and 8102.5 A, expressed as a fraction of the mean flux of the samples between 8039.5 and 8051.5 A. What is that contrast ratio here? 1.00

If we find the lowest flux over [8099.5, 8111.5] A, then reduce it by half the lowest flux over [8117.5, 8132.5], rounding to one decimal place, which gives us 12.6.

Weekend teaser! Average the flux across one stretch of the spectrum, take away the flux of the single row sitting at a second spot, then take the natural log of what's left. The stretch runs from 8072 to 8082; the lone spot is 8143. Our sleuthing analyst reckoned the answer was -1.1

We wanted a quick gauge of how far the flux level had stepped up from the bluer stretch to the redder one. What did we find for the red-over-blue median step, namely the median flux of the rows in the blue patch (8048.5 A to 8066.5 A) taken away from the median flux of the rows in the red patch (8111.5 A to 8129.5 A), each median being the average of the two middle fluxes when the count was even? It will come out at -0.25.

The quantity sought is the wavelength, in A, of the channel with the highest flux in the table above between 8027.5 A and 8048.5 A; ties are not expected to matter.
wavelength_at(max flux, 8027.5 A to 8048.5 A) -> 8032 A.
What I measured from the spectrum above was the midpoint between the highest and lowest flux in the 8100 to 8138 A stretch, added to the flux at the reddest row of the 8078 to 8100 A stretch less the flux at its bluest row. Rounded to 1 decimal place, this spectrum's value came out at 25.7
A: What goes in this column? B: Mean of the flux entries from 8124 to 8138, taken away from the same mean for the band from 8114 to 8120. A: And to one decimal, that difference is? -0.1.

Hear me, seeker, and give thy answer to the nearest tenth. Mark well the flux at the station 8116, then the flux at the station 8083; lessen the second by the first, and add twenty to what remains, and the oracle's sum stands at 20.6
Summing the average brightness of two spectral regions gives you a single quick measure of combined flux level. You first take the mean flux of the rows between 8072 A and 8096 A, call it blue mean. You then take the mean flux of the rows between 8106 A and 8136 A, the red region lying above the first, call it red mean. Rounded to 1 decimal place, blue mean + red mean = 49.7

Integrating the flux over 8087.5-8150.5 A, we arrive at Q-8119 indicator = 1559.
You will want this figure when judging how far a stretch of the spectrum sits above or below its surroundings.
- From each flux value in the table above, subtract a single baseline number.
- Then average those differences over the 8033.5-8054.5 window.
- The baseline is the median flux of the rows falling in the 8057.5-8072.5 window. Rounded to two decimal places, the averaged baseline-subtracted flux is 0.46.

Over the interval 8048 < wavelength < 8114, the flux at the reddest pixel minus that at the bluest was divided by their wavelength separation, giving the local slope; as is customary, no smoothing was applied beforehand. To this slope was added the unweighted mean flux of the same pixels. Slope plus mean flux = 25.0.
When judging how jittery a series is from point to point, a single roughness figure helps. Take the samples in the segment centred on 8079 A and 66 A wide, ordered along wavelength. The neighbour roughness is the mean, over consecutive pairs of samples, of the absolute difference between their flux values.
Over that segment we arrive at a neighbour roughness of 0.49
